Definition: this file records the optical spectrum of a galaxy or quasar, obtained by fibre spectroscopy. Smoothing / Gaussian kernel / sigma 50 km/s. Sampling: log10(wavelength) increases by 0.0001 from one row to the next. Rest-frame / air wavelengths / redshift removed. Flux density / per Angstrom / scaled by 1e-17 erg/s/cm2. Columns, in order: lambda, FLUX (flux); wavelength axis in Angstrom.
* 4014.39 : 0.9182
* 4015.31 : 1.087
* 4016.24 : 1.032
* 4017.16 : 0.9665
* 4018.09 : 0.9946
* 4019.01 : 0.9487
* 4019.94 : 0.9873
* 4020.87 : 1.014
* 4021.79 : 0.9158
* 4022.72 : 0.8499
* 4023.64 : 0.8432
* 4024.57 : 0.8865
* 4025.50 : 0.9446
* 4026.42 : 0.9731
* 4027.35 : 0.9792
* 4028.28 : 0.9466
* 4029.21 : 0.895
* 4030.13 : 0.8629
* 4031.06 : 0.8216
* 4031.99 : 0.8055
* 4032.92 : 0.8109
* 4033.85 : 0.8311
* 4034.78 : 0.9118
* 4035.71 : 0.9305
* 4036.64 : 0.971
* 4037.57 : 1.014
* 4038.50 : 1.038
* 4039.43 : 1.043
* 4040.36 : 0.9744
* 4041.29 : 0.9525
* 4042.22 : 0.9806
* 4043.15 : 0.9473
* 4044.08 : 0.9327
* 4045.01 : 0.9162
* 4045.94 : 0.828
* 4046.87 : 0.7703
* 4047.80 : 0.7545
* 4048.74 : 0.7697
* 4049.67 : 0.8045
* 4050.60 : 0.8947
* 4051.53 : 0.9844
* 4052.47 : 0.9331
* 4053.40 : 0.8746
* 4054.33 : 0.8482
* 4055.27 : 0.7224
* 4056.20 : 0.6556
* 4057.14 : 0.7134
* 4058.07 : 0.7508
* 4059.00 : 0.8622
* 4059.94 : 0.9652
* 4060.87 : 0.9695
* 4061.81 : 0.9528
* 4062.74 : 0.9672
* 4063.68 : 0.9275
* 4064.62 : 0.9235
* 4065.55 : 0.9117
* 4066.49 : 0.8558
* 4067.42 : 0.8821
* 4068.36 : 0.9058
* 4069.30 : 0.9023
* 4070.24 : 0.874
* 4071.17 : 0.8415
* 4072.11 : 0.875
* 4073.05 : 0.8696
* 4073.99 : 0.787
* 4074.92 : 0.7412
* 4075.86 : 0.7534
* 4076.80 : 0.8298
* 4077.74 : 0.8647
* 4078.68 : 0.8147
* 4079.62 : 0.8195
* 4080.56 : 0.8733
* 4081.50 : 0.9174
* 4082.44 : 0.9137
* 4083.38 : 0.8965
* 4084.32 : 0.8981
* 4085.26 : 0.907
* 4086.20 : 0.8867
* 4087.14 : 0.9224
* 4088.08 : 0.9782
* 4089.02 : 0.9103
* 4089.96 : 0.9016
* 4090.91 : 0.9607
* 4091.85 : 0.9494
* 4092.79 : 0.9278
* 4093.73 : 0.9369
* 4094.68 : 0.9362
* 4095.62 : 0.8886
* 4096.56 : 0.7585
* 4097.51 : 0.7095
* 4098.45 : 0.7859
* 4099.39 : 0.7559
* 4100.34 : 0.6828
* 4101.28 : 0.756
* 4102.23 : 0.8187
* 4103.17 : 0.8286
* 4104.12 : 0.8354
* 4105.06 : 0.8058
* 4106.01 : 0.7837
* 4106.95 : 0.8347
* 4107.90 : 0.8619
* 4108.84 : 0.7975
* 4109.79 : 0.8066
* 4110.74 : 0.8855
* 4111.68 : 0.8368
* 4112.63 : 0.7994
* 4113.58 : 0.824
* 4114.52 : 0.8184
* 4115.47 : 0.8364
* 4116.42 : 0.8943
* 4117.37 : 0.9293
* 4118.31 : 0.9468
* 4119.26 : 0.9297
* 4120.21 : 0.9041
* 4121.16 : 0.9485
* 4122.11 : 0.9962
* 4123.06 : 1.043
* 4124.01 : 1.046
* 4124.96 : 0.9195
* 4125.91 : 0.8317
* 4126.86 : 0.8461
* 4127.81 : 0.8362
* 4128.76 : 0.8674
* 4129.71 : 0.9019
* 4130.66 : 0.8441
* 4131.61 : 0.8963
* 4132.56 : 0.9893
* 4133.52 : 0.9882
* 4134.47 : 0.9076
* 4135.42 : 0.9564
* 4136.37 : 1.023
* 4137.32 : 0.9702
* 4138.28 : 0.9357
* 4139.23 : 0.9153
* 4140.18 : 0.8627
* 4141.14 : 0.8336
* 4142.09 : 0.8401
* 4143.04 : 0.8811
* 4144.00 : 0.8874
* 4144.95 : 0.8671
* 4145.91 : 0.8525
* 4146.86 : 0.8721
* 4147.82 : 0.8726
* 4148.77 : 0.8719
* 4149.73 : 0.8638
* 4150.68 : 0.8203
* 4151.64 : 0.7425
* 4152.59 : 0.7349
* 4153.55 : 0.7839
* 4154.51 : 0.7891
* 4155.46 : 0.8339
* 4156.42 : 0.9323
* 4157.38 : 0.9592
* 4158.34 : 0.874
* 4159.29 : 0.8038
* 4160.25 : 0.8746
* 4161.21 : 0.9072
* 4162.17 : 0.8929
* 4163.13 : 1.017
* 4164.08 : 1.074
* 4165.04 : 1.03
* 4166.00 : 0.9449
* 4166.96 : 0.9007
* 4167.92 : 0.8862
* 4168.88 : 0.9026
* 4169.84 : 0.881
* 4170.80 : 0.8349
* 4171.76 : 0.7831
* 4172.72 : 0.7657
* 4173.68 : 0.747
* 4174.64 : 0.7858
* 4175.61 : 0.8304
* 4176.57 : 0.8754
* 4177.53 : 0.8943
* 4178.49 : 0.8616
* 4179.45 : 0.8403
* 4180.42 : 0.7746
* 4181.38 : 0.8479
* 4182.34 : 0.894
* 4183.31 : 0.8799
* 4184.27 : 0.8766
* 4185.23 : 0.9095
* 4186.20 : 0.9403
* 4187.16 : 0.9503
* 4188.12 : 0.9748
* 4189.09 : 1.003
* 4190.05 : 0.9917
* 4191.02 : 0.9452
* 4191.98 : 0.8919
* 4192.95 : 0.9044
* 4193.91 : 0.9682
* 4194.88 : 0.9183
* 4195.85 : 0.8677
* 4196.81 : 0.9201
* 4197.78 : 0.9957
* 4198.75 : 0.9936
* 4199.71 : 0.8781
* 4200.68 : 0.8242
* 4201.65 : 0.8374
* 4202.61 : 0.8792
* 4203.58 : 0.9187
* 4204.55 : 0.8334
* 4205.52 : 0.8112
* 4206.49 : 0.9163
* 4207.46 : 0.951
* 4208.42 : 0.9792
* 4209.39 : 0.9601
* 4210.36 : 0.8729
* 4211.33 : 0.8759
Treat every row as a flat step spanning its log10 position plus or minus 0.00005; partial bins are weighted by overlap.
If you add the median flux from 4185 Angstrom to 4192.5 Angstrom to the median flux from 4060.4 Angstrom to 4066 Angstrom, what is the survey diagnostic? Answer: 1.89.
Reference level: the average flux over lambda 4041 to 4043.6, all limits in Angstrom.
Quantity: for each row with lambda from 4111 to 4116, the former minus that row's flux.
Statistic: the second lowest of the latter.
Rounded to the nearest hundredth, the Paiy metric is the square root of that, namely 0.35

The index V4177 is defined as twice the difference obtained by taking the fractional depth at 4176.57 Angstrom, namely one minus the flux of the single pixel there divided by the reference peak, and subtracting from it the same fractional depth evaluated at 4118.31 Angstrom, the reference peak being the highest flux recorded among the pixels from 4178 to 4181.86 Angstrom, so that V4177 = 0.2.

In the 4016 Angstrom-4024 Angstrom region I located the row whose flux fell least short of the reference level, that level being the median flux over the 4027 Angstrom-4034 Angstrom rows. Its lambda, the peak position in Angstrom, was 4016.24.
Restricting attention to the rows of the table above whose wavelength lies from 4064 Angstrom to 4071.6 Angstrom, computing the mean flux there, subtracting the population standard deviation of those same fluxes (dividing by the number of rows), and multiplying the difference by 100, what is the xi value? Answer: 86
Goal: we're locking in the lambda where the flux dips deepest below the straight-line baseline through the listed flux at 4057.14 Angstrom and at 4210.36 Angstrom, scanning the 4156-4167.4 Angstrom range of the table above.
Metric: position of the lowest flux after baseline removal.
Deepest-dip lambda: 4159.29 Angstrom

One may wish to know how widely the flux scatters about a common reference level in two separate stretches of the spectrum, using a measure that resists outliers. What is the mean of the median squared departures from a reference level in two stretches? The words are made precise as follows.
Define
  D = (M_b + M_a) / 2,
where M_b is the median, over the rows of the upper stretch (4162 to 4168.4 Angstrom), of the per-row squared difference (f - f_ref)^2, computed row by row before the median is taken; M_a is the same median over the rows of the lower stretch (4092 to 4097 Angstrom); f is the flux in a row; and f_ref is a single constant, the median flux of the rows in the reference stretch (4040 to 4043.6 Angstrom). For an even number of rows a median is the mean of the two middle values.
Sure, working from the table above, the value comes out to 0.003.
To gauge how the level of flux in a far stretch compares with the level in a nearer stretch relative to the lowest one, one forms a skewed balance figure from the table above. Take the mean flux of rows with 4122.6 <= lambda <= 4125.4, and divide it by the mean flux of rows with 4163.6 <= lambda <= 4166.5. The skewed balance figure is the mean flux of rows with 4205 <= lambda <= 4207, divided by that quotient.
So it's 0.875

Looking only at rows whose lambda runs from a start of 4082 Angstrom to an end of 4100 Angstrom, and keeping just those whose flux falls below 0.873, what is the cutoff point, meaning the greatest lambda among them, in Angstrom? 4099.39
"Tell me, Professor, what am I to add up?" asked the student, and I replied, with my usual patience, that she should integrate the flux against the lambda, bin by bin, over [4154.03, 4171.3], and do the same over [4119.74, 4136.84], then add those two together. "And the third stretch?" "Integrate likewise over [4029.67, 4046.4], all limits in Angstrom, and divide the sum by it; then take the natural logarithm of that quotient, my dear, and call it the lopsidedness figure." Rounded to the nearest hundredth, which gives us 0.72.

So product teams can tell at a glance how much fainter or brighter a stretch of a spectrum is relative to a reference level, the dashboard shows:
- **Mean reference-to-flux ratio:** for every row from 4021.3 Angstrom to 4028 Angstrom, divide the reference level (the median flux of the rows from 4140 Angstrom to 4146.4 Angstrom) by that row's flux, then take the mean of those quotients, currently 0.95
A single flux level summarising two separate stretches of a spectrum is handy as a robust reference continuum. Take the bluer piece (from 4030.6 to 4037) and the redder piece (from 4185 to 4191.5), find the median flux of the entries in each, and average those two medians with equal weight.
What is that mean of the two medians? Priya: 0.891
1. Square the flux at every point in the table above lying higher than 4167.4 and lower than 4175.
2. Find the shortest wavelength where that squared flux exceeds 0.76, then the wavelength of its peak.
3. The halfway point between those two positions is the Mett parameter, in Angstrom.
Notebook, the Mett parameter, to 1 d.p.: 4168.4 Angstrom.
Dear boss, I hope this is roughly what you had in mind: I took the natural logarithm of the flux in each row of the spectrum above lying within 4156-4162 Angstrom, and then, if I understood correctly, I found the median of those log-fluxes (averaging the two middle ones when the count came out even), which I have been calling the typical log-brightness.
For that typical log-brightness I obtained -0.12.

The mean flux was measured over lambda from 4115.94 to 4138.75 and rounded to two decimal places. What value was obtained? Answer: 0.93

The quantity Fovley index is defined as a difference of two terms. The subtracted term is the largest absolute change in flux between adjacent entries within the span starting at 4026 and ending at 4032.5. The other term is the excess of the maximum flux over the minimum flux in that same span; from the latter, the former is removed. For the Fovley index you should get 0.12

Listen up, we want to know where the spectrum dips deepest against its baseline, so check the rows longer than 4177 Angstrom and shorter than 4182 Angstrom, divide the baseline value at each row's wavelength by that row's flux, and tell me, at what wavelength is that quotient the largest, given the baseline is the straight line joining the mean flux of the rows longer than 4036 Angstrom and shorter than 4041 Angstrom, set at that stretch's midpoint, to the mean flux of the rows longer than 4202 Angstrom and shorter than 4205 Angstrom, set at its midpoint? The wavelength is 4180.42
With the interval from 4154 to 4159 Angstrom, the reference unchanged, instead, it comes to 4154.51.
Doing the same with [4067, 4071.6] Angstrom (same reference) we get 4071.17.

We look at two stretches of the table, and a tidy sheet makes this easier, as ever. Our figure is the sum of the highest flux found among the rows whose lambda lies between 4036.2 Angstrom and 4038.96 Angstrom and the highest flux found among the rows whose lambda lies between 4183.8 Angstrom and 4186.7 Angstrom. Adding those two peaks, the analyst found 1.98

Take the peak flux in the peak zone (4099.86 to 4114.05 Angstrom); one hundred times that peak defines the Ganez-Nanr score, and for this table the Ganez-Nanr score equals 89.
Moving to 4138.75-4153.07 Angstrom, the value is 92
